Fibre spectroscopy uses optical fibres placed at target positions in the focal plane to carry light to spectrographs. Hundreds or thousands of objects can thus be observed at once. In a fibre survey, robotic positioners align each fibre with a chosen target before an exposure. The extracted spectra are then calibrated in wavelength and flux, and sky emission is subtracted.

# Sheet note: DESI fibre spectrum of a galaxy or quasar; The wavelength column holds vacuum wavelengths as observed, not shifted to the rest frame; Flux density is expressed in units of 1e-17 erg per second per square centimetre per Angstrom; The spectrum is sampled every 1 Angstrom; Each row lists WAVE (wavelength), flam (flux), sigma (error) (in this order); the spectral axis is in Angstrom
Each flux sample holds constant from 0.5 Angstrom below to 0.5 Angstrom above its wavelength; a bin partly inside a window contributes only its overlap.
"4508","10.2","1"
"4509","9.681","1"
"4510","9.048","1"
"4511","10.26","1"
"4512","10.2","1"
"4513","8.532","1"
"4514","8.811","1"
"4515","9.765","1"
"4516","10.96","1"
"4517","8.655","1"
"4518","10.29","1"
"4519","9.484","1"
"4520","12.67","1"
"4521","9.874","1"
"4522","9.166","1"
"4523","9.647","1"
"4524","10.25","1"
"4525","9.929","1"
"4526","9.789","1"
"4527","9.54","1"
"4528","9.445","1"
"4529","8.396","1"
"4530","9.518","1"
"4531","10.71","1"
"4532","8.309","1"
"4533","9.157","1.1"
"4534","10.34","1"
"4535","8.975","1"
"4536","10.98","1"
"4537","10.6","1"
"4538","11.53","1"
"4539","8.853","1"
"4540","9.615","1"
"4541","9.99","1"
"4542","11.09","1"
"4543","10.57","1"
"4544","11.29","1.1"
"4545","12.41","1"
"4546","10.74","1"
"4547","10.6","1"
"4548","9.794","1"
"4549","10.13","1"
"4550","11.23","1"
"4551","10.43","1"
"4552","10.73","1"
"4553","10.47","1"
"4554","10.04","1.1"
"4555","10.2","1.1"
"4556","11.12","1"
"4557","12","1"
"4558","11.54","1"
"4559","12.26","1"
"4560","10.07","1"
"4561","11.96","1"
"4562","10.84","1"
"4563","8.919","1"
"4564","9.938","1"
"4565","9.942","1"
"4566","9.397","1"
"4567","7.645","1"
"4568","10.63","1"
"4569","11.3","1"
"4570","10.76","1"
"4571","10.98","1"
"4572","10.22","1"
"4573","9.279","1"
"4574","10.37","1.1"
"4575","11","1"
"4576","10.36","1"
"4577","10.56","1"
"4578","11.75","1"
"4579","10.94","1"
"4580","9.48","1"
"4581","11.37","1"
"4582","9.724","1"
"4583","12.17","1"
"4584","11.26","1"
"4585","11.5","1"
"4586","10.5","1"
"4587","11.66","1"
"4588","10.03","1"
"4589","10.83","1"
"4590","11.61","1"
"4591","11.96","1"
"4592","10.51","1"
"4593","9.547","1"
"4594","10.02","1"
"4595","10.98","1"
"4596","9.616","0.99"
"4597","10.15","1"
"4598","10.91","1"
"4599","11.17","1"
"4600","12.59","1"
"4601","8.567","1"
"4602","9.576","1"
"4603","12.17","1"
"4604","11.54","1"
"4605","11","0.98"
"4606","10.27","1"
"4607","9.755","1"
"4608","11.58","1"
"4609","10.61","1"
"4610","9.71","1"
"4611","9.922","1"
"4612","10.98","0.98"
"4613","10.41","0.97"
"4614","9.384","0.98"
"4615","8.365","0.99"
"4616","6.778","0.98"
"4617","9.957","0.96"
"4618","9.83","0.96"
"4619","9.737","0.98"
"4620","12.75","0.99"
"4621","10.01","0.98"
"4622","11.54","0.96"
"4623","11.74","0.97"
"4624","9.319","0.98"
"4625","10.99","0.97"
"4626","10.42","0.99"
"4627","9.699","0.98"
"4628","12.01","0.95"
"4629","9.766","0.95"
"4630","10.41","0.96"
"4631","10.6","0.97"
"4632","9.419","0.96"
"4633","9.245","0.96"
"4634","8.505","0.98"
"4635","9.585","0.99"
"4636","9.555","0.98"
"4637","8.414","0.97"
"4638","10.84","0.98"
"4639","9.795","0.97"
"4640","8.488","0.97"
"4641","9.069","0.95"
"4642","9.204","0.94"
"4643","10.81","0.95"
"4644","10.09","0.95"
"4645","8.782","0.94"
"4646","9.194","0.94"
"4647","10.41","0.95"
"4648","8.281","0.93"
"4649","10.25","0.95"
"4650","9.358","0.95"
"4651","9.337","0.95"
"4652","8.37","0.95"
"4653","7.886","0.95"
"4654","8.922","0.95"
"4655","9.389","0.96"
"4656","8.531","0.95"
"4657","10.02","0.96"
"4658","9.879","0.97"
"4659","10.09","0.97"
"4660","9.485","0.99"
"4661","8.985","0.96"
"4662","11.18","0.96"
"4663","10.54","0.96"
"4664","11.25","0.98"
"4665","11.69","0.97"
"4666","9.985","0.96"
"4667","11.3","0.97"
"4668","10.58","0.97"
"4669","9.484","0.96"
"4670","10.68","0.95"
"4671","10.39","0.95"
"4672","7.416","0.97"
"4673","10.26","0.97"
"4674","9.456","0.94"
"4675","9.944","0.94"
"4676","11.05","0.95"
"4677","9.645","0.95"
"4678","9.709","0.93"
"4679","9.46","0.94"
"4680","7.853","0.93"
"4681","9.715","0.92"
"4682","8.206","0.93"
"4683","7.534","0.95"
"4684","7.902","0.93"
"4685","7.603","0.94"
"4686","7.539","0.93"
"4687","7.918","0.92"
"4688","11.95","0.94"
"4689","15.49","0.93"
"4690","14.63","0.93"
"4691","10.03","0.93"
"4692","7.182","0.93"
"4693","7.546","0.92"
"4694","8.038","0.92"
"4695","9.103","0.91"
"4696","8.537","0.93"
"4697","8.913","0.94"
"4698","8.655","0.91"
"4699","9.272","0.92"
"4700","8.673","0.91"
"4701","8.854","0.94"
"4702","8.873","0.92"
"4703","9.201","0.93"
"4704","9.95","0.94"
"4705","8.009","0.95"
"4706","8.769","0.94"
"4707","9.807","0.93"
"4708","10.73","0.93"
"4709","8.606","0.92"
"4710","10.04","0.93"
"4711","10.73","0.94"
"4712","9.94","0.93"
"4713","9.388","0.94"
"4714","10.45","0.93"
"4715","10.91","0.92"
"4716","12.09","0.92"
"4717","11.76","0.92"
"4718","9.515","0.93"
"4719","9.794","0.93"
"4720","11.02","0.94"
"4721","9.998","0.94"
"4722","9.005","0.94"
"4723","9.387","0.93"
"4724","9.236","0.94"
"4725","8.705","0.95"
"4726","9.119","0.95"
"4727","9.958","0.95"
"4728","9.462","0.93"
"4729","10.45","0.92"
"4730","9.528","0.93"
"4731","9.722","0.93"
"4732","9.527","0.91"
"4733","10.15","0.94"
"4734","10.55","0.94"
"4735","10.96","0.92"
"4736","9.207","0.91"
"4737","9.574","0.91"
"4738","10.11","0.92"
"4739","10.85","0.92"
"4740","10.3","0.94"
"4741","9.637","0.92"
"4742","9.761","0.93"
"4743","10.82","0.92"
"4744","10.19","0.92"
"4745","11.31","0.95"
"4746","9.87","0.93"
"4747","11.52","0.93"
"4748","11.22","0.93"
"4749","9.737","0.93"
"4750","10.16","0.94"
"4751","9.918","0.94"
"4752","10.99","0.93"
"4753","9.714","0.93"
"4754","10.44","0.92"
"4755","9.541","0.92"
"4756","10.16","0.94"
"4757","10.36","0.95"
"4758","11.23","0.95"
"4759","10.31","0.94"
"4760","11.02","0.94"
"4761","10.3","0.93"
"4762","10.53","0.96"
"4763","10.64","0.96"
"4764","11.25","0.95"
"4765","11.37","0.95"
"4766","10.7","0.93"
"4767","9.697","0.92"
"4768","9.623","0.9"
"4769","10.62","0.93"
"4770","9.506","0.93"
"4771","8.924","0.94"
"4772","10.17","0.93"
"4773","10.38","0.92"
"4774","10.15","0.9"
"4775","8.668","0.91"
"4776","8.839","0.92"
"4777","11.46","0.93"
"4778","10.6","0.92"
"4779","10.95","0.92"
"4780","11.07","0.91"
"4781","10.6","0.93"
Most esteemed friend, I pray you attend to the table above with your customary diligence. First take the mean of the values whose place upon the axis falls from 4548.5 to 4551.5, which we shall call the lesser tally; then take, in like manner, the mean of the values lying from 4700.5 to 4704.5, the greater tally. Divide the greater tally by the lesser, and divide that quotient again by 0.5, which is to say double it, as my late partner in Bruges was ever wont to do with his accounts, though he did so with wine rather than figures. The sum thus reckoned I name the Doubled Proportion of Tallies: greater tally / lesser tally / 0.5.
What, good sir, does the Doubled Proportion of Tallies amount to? 1.7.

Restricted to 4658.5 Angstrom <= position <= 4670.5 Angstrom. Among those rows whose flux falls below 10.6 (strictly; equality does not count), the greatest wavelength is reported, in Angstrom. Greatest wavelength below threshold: 4669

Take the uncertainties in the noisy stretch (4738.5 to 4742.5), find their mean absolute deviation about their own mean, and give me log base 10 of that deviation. -2.1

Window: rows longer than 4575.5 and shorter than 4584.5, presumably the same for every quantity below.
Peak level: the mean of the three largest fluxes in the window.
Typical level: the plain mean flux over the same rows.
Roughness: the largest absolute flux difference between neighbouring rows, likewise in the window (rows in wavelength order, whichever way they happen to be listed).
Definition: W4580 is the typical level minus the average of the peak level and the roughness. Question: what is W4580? 3.74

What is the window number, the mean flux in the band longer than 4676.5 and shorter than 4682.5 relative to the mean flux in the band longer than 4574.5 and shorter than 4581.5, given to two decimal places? 0.84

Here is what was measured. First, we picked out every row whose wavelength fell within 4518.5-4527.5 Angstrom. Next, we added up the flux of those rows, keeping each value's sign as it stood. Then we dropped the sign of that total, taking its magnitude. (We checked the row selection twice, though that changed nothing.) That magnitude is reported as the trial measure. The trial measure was 90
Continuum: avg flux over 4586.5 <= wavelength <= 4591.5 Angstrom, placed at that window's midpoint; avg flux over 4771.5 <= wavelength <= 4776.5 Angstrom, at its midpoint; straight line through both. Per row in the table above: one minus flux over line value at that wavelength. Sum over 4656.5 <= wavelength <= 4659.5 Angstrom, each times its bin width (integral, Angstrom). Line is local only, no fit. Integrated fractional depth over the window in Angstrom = 0.18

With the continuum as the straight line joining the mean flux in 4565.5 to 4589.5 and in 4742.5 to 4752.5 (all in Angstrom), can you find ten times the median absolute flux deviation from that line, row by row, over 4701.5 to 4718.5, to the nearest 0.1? 10.6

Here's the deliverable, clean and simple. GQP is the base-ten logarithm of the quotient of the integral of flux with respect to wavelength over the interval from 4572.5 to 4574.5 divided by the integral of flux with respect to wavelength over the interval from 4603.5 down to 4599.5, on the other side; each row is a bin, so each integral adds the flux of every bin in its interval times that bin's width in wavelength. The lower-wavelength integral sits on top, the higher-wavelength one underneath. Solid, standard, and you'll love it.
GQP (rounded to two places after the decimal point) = -0.34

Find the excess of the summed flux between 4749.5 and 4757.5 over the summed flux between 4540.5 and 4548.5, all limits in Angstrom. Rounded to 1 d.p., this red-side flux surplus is -5.2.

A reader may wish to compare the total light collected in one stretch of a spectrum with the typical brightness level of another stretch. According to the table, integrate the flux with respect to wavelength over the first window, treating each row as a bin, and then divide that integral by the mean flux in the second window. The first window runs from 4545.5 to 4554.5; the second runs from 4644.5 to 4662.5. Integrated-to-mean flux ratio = 10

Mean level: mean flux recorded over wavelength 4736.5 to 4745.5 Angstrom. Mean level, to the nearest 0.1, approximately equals 10.3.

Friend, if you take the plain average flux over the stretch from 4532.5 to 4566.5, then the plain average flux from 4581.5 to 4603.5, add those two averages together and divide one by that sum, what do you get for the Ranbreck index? 0.0470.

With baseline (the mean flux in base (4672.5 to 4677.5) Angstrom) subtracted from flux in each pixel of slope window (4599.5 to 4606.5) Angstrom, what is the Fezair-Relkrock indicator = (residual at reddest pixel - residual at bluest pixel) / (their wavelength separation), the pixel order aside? -0.4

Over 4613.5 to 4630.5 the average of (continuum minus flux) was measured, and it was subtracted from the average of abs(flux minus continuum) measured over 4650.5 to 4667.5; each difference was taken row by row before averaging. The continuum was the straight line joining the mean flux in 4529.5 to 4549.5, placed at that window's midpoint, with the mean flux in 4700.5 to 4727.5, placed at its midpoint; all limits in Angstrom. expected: 1.0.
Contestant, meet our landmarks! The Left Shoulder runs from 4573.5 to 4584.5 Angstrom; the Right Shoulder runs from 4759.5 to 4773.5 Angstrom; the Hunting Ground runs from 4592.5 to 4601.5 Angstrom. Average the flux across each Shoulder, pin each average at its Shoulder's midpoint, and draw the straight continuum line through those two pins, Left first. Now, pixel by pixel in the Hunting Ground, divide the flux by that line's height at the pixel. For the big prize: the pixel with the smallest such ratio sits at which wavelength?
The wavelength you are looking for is 4601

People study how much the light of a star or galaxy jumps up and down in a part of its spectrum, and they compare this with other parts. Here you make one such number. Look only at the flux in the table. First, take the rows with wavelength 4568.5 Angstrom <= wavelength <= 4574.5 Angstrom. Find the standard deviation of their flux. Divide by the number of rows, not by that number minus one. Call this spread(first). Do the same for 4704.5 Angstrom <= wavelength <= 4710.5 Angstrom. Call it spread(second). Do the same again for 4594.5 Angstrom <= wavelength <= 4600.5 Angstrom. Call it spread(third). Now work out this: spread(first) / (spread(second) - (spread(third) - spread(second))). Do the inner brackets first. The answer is 0.7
